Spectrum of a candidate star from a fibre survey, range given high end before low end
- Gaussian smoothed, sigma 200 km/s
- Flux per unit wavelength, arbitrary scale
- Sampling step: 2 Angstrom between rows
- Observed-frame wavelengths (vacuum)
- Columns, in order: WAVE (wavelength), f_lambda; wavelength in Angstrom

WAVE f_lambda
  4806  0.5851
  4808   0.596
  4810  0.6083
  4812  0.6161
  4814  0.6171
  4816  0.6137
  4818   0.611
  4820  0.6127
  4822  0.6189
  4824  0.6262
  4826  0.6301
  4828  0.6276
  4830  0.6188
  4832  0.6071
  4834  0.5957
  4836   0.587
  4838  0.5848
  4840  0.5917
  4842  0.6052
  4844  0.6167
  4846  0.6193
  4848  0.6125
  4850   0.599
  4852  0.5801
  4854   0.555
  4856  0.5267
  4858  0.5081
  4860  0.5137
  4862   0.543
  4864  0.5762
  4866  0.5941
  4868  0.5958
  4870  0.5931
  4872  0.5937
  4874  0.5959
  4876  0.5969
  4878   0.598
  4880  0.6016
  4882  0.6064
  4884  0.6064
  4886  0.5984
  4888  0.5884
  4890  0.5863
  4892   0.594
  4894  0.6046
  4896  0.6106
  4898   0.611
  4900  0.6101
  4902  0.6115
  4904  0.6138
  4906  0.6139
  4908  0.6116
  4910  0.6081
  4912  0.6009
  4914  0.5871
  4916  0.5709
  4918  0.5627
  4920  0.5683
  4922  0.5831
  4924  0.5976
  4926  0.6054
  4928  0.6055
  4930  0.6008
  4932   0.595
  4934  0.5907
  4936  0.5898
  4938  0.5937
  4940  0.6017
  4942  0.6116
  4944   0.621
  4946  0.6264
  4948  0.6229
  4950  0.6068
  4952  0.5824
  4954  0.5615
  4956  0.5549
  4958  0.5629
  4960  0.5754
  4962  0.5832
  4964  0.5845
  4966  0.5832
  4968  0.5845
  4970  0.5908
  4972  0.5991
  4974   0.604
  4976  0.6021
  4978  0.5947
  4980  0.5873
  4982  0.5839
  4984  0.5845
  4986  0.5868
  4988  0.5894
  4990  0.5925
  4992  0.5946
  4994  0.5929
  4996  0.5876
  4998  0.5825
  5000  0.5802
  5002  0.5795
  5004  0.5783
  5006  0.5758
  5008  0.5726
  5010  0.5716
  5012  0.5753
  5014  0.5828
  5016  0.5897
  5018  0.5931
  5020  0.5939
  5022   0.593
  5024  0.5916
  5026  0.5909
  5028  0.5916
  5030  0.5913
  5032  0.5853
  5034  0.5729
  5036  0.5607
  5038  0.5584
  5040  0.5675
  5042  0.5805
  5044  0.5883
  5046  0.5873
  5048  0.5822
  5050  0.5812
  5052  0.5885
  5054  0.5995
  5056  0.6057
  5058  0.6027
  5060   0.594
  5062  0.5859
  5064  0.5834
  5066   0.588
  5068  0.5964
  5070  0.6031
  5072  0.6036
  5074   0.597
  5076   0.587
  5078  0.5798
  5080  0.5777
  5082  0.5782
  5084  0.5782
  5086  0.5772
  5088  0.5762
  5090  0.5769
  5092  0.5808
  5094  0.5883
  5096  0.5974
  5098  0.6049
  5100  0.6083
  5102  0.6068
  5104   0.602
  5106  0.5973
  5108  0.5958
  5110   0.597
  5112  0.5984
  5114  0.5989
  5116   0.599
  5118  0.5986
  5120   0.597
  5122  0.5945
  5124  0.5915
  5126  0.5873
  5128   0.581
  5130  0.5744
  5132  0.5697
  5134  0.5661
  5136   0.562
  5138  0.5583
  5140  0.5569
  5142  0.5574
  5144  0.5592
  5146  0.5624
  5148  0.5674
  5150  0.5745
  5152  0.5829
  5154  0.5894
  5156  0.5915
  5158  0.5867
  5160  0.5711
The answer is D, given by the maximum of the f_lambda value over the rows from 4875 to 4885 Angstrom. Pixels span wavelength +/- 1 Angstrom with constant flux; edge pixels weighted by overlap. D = 0.6064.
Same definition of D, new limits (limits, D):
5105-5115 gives 0.5989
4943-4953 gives 0.6264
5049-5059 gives 0.6057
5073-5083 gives 0.597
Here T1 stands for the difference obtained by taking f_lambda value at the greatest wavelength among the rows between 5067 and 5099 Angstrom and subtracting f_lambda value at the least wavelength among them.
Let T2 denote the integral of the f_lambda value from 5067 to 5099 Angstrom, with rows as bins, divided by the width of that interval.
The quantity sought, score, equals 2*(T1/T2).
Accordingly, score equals 0.03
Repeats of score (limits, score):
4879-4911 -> 0.02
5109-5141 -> -0.14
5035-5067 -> 0.09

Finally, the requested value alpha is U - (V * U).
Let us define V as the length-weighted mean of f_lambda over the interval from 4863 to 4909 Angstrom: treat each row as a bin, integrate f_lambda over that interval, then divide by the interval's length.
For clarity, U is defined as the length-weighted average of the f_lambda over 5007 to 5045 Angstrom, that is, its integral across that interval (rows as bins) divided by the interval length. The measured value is 0.232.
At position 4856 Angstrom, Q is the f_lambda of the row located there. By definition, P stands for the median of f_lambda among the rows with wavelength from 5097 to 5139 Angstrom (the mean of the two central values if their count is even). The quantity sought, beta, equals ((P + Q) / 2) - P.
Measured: -0.035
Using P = 0.597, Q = 0.5267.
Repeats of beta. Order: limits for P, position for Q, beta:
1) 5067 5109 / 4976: 0.003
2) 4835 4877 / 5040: -0.013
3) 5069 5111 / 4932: 0.000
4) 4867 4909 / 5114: -0.001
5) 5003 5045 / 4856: -0.028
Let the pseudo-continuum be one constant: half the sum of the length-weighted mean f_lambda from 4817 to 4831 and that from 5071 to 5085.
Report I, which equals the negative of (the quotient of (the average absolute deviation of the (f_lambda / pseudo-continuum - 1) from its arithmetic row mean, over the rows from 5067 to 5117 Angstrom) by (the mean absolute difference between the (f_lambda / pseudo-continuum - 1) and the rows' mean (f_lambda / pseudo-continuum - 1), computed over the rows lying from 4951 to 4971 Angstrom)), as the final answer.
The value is -1.0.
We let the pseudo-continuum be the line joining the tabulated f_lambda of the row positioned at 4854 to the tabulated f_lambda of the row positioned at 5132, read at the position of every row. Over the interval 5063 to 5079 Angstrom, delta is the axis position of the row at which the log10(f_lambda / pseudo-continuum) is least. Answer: 5078 Angstrom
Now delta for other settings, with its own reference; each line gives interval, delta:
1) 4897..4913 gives 4912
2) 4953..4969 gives 4956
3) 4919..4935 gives 4920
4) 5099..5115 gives 5108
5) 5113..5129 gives 5128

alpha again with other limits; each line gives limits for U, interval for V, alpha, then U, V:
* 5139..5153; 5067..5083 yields 0.232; 0.566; 0.590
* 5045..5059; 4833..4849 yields 0.236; 0.592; 0.602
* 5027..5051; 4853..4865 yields 0.268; 0.579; 0.537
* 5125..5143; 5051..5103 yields 0.232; 0.568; 0.591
